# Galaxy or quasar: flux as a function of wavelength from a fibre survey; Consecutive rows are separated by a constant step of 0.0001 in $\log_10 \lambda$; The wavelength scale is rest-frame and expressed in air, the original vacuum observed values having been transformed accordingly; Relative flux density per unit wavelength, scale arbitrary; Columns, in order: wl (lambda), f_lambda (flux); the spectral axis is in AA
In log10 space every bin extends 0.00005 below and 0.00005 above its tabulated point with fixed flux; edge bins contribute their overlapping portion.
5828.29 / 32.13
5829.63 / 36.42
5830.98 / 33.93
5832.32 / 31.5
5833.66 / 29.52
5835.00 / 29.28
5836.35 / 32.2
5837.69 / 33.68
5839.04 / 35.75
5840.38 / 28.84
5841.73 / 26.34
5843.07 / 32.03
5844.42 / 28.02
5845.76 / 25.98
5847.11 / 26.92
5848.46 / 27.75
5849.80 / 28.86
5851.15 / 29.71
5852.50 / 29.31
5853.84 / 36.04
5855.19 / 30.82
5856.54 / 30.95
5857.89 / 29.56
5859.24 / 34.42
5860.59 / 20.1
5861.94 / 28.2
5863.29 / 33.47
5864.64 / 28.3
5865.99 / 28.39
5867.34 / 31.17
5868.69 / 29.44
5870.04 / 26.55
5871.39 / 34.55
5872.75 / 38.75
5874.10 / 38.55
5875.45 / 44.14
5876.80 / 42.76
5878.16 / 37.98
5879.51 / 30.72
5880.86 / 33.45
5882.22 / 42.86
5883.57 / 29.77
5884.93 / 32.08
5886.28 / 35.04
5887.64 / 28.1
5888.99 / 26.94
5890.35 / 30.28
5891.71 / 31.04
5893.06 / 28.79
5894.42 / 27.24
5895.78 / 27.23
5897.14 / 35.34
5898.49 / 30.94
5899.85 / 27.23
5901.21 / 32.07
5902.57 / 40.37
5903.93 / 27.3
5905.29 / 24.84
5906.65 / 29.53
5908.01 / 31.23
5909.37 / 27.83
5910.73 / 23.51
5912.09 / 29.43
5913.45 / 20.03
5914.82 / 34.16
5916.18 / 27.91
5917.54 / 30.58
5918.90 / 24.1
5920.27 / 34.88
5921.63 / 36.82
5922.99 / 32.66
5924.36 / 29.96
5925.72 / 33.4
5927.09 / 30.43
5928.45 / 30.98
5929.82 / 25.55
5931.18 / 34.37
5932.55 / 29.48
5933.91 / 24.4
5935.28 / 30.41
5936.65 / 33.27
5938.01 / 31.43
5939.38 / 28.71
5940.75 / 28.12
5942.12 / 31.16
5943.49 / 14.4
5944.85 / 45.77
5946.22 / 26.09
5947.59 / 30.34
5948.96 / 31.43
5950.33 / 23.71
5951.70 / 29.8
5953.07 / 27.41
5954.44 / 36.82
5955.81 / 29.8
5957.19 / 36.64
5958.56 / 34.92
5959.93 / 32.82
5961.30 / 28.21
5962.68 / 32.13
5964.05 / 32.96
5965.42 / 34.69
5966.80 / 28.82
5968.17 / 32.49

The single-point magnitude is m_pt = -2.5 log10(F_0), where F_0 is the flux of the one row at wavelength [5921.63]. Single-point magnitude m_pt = -3.92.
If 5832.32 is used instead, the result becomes -3.75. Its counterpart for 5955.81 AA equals -3.69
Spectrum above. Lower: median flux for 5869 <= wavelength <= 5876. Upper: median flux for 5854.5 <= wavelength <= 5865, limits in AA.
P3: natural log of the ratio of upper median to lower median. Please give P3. -0.24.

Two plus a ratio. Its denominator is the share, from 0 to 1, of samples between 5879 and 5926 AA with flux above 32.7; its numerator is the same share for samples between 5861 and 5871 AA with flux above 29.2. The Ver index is 3.67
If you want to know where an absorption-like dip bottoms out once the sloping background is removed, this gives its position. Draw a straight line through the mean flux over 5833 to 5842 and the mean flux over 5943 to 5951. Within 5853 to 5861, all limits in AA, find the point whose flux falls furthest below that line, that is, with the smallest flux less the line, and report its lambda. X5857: 5860.59 AA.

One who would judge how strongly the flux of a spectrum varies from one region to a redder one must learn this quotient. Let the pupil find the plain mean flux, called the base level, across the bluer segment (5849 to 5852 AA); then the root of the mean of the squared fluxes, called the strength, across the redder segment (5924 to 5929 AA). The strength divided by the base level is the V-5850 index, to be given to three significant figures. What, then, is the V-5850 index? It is 1.07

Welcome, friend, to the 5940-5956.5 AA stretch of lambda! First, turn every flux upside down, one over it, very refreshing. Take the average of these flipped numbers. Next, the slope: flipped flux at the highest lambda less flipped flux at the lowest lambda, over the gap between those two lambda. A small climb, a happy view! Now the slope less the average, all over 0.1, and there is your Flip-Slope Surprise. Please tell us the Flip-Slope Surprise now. -0.364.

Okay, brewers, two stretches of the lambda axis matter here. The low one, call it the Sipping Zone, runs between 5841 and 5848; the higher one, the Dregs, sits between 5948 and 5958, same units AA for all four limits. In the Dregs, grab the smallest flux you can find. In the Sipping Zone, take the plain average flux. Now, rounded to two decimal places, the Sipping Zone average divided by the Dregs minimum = 1.17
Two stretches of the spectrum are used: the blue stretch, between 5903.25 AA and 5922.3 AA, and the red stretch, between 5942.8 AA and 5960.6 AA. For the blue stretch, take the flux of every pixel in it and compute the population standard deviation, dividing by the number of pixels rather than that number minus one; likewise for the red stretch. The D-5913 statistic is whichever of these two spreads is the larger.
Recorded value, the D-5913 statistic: 7.2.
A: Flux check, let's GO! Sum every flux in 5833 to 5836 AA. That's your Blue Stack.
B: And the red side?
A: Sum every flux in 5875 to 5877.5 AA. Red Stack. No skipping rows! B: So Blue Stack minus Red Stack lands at -28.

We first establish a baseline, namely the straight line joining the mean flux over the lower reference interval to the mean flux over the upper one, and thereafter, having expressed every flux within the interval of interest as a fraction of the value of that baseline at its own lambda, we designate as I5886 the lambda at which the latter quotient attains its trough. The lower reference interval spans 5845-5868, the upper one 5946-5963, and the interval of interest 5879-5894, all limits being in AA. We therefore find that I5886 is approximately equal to 5888.99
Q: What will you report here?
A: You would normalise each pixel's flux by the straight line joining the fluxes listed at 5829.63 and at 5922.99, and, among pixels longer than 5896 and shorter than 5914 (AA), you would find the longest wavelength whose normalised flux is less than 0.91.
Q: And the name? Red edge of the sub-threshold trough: 5913.45 AA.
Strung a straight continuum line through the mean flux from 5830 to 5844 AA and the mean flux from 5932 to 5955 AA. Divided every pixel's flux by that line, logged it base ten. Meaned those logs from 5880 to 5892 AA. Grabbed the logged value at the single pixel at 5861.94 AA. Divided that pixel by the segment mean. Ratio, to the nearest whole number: -2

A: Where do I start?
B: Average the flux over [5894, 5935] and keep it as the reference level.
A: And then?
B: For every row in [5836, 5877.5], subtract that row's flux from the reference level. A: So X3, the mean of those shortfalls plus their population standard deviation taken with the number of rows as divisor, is 3.5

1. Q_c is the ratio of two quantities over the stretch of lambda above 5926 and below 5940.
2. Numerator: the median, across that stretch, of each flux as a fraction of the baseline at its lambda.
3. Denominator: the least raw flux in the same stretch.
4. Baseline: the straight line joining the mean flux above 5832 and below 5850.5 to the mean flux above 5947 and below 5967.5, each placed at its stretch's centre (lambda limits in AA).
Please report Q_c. 0.0402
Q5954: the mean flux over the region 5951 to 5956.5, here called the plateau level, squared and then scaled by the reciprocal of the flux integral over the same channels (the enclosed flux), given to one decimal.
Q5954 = 5.6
